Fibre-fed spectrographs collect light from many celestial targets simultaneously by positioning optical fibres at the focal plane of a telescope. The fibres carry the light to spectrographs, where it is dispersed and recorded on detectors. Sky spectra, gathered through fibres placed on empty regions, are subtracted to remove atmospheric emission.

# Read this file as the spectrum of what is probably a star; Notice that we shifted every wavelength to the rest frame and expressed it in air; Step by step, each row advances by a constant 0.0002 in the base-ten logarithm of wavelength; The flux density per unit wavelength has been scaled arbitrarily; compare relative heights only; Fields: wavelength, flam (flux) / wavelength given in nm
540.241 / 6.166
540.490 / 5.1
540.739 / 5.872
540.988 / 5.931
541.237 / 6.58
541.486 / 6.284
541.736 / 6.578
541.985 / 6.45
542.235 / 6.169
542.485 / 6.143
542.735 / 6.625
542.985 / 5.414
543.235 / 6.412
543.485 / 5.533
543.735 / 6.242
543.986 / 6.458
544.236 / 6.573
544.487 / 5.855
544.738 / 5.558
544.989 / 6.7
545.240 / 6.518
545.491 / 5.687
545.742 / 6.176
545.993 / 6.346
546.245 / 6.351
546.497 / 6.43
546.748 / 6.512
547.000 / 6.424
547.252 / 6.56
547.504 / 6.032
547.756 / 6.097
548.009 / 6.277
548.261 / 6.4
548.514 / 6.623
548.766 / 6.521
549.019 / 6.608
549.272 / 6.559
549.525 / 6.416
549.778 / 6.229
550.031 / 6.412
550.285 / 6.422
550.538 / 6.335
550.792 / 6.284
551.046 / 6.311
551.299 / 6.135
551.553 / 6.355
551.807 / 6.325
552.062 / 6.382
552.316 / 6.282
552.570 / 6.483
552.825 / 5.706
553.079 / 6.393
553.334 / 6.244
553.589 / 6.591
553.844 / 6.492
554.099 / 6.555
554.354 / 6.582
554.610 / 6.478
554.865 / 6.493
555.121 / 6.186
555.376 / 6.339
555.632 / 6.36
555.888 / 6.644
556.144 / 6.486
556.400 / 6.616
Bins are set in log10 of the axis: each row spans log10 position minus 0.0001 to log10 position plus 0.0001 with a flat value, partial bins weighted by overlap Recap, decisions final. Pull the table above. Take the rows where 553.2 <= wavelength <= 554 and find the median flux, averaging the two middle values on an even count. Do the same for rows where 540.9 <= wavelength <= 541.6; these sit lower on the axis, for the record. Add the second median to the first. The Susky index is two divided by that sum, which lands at 0.157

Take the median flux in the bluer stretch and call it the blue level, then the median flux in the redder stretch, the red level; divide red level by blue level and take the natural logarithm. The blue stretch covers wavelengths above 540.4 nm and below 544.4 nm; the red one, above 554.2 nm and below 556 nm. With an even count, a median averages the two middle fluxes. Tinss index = 0.0338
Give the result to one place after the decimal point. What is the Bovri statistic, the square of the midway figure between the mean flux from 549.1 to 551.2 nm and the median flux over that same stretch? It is 40.6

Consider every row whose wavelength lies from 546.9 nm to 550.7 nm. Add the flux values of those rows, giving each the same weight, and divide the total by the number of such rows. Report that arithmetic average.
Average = 6.39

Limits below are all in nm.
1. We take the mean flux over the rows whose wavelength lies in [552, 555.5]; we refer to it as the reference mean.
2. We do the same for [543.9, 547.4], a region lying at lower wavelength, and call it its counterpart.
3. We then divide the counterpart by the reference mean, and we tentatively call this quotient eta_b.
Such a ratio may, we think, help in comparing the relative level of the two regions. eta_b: 0.99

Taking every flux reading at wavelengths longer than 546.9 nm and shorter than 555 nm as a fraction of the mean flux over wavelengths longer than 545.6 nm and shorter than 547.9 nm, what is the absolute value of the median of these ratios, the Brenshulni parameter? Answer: 1.01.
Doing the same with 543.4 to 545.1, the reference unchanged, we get 0.99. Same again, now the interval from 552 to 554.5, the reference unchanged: 1.02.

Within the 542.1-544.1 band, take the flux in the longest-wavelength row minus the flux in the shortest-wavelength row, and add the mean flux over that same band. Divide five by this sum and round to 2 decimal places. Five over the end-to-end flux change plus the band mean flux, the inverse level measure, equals 0.78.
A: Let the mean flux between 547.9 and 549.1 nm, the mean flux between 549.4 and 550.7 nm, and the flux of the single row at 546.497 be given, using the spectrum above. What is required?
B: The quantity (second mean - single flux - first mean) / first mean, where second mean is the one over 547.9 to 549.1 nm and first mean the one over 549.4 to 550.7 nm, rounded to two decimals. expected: -0.99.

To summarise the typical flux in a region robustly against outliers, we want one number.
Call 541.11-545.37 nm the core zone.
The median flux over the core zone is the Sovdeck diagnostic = 6.41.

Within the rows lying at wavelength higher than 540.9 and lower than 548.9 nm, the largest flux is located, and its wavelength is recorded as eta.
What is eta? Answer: 544.989 nm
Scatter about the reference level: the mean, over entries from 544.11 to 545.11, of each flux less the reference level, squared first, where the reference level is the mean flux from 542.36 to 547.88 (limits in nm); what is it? 0.231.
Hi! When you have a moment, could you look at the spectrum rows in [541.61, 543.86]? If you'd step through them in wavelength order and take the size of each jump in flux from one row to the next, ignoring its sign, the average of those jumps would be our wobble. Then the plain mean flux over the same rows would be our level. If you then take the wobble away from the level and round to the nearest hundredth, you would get 5.58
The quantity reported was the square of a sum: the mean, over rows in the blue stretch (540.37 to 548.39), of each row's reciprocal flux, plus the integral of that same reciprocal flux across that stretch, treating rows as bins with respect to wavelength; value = 2.14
